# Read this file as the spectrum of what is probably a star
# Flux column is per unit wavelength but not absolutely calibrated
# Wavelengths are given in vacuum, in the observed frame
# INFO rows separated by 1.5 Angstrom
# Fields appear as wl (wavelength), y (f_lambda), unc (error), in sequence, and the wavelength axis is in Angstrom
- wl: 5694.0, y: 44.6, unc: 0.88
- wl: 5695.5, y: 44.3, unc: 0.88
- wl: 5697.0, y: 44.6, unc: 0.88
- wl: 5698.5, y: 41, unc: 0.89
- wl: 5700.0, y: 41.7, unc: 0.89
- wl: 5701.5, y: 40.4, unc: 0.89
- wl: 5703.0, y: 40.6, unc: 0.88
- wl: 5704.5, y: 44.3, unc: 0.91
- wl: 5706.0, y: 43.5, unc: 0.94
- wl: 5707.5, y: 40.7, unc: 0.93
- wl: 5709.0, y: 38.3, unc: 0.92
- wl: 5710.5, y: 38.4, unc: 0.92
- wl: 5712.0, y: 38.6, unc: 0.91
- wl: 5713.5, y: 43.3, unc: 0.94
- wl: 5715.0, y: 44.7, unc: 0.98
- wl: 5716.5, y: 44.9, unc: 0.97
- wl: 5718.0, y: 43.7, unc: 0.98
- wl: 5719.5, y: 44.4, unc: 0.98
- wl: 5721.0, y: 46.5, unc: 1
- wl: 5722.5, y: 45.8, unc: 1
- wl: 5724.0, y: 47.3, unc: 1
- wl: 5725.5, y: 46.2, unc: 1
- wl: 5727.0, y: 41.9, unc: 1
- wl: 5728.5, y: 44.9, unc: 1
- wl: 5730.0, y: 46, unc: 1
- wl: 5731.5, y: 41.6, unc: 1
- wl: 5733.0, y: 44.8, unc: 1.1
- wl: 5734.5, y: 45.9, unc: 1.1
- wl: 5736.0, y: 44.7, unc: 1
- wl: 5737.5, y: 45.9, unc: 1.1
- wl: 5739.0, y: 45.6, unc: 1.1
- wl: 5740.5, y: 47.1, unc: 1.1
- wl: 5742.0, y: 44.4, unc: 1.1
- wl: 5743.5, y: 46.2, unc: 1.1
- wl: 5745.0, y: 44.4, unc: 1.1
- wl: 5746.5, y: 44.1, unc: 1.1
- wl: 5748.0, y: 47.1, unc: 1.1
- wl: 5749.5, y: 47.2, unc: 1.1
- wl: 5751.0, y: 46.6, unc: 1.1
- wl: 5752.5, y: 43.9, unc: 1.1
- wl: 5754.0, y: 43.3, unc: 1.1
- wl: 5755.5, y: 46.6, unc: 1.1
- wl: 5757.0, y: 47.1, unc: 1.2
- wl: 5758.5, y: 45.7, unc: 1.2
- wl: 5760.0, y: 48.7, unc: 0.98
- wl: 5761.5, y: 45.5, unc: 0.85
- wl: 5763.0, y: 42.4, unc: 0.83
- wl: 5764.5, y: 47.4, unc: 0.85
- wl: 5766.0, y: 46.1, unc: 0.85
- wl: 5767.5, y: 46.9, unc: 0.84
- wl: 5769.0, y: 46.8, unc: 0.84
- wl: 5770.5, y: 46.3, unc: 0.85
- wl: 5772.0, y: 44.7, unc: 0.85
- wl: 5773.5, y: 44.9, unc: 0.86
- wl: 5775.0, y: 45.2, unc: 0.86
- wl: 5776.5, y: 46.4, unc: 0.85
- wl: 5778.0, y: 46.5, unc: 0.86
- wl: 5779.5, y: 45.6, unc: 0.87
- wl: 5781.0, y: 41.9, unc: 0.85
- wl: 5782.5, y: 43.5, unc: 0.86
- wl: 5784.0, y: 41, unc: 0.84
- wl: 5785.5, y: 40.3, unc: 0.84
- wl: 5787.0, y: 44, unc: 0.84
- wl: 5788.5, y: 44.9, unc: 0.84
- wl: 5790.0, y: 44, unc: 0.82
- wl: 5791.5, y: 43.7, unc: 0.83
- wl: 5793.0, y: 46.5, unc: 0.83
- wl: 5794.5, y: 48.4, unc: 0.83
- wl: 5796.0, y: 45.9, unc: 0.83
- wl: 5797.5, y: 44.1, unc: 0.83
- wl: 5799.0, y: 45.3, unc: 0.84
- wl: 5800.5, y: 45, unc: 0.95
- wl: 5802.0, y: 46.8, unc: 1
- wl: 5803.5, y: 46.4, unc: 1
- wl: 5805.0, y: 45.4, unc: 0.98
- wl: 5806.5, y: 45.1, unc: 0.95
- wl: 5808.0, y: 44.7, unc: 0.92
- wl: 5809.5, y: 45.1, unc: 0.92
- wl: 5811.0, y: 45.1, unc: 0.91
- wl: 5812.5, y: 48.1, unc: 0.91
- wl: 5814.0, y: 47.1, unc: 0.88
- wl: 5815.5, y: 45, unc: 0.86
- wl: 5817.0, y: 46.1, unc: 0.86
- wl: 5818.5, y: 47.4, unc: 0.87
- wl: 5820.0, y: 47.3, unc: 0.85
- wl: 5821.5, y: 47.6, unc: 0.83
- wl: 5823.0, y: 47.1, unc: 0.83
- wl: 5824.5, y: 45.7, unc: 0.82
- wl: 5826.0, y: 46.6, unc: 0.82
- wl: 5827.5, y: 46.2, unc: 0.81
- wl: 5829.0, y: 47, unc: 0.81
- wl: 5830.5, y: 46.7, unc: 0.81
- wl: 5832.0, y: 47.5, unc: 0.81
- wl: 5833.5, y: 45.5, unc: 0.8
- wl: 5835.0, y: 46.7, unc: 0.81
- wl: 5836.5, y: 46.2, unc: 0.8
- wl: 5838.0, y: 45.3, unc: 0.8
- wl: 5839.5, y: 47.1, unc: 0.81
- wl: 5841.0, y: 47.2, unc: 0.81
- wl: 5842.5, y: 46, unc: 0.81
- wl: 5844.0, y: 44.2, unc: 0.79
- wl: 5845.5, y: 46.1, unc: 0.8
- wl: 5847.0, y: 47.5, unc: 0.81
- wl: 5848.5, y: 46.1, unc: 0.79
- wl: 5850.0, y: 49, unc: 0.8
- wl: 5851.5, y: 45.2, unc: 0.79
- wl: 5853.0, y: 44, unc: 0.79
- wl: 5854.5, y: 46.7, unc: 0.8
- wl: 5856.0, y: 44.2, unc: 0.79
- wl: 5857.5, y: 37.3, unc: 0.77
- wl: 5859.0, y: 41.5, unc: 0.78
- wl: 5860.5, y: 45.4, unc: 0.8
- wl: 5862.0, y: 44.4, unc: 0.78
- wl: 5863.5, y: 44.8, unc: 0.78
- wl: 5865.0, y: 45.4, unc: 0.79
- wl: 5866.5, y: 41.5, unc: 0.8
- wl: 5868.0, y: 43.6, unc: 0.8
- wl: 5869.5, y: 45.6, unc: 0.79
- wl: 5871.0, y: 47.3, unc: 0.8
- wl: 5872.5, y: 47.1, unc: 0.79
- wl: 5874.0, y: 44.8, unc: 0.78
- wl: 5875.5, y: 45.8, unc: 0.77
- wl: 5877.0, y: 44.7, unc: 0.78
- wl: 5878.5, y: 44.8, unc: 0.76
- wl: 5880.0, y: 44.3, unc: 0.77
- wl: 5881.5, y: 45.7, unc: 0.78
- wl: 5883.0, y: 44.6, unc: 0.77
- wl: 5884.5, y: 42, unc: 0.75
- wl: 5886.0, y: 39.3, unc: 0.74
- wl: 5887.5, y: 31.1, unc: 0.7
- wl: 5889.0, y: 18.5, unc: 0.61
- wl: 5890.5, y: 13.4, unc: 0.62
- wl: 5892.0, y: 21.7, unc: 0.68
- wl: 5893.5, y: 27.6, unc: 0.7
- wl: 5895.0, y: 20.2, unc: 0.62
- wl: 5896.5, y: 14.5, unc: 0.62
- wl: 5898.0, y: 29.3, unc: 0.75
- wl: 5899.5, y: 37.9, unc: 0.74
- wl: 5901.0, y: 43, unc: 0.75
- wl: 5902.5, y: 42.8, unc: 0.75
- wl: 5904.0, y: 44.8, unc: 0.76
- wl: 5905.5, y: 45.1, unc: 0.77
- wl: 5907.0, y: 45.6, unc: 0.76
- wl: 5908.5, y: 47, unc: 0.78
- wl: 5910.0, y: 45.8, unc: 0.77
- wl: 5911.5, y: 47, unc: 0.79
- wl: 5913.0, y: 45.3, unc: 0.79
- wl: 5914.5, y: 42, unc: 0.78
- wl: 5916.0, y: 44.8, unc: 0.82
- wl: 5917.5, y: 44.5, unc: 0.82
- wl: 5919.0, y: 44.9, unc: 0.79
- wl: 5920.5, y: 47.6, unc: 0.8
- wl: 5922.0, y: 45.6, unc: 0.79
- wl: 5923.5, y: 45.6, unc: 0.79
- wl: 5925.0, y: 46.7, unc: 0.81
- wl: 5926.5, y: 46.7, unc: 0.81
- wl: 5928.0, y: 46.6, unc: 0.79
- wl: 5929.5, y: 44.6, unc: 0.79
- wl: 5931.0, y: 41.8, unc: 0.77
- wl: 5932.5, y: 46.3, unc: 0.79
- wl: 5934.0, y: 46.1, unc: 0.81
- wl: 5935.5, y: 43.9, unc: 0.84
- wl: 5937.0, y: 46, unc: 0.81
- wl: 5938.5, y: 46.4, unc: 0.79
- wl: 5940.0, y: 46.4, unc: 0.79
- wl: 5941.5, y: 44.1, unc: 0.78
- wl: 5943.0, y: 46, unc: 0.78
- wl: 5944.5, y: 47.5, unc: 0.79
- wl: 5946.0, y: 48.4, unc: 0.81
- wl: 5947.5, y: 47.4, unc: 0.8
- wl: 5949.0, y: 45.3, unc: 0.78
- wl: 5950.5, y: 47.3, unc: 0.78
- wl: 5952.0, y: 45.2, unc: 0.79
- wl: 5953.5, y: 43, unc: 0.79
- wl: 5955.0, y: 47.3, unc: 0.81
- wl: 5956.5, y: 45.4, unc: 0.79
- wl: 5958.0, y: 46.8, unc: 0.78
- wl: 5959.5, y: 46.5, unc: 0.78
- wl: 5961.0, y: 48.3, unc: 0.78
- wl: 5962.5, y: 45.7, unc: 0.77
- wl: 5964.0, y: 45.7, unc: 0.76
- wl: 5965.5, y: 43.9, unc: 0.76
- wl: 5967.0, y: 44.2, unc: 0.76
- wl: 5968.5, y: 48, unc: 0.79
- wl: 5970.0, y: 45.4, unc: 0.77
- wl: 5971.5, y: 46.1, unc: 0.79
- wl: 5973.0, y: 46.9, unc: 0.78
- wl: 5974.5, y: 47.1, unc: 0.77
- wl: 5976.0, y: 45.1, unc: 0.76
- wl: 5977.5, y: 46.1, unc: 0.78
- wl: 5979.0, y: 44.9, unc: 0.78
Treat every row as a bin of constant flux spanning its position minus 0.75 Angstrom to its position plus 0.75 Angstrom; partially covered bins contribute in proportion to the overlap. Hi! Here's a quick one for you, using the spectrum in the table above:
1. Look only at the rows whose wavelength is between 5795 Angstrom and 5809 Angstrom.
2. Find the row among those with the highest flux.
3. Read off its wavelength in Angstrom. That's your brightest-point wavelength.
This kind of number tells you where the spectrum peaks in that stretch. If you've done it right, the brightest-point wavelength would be 5802.0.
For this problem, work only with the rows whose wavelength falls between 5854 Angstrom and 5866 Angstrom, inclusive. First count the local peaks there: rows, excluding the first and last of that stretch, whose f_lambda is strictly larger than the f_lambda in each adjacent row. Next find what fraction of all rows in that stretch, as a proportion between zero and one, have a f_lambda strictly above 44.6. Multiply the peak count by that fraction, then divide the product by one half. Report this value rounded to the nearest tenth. 1.0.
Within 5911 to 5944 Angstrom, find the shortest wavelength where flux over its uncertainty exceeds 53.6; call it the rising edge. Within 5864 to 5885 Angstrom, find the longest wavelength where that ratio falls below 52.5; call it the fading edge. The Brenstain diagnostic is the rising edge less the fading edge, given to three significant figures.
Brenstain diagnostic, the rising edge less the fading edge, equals 45.0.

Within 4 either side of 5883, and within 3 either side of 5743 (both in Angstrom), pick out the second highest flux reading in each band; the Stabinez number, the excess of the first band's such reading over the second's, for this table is -1.6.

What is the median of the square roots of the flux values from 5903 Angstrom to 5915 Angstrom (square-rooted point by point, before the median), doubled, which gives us 13.5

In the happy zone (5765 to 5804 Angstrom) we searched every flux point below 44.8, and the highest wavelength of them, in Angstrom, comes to 5797.5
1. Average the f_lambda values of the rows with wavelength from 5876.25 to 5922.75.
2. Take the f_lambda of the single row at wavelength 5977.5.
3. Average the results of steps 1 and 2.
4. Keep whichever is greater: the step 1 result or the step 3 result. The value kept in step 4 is 42.3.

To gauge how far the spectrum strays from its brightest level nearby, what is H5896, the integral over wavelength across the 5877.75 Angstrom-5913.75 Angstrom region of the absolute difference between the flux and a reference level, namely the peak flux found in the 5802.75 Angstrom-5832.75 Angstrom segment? 410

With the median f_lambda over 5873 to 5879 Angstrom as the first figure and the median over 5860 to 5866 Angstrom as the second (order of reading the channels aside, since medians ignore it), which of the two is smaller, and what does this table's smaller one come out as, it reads 44.8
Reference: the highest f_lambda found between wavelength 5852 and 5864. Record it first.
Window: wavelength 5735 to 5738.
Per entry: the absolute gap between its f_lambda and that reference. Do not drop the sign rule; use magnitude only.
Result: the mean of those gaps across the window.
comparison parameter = 1.4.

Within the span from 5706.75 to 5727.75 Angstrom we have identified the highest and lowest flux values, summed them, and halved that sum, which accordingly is 43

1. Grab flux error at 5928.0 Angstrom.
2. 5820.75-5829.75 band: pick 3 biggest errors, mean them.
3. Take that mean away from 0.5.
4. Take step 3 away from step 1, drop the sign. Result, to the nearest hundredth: 1.12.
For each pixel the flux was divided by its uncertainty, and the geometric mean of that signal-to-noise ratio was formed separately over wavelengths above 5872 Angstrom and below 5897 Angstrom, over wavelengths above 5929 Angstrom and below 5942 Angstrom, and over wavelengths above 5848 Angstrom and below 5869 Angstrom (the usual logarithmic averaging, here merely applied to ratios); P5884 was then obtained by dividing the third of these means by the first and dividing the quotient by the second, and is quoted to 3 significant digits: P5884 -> 0.0221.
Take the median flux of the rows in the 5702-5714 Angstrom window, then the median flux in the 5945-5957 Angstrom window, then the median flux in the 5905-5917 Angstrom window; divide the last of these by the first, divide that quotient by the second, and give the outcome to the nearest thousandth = 0.024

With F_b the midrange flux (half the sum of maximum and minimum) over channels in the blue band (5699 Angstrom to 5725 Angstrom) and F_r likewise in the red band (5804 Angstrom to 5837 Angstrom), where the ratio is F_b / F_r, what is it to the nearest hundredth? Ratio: 0.92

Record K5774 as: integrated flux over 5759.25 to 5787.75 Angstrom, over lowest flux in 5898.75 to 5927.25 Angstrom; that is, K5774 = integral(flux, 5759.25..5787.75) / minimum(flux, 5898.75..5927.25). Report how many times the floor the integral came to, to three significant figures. 33.8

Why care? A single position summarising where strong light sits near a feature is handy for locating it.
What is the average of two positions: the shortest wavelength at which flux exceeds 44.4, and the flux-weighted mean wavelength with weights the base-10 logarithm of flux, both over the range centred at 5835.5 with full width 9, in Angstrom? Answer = 5833.9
